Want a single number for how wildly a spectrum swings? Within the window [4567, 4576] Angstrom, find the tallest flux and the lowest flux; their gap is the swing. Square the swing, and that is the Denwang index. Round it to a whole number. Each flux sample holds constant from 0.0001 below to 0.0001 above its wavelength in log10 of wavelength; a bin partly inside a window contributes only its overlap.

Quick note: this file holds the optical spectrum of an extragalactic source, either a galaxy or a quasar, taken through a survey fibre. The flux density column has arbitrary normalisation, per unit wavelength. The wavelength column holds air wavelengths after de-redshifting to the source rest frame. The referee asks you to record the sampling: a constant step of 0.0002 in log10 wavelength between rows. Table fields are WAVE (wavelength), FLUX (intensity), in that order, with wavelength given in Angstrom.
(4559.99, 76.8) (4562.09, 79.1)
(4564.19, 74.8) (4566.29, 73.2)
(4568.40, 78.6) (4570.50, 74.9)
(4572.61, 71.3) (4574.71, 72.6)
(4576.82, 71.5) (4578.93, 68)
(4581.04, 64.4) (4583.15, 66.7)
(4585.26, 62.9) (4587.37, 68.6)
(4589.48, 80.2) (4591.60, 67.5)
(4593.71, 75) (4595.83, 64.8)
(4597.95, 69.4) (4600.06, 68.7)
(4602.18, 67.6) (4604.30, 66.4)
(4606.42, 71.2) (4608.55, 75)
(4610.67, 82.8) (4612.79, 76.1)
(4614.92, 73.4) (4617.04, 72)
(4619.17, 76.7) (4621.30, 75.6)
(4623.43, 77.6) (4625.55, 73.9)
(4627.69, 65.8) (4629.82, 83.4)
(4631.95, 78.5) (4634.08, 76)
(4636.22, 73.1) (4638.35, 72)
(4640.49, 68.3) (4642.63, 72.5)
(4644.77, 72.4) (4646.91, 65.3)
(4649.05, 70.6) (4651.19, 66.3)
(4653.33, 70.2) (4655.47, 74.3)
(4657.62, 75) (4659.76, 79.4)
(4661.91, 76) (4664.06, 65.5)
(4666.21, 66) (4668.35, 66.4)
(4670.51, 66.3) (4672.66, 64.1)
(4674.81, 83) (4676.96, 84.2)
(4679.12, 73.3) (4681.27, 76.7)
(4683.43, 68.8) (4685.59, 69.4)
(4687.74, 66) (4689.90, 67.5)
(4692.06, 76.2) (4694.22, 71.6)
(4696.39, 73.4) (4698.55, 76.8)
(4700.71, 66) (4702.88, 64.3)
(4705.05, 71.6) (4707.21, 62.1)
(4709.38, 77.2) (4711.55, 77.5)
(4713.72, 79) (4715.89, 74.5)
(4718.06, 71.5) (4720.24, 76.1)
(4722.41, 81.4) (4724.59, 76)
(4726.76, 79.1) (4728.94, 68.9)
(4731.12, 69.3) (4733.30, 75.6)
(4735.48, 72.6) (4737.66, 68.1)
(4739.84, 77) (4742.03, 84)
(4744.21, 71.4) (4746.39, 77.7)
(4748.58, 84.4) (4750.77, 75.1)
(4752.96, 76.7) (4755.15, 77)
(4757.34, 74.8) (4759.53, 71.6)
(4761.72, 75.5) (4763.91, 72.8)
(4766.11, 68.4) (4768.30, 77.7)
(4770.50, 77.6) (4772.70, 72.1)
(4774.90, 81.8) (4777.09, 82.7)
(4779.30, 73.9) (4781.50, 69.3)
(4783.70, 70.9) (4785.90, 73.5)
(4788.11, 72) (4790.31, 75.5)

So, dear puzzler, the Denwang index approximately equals 53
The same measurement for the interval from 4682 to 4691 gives 12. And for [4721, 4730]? 156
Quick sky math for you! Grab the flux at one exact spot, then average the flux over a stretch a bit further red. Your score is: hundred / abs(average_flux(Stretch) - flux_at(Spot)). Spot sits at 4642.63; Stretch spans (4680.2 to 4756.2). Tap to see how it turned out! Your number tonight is 81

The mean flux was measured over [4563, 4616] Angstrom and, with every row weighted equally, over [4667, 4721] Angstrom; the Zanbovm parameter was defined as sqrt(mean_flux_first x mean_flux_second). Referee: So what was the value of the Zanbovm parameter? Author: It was 71.8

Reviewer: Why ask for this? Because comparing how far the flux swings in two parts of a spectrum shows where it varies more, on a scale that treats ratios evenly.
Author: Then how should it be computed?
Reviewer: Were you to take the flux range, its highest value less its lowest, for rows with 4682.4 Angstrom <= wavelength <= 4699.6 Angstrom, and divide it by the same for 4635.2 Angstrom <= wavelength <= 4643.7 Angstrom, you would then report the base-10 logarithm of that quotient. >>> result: 0.35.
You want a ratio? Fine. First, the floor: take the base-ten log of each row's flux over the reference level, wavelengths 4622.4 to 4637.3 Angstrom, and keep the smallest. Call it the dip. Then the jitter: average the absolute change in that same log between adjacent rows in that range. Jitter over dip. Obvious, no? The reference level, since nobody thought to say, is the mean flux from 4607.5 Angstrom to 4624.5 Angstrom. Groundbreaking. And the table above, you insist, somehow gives -0.61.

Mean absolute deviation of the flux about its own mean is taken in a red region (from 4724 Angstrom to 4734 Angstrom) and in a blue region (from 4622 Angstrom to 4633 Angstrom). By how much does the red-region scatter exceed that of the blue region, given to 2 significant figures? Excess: -1.0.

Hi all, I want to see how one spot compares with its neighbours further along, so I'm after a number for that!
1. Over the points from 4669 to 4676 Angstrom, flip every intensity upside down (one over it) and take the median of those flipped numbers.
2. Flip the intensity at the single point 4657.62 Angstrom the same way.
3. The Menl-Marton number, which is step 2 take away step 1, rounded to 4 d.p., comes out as -0.0017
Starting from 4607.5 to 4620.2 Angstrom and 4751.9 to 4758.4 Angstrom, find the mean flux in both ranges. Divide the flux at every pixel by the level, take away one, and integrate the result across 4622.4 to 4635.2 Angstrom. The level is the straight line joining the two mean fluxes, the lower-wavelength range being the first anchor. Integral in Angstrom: 0.0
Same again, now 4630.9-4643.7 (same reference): -0.4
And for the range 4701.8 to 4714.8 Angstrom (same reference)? -0.7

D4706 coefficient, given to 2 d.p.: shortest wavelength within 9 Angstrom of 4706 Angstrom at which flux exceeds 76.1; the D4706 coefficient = 4698.55 Angstrom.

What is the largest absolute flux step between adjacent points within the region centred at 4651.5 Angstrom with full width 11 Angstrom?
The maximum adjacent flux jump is 5.3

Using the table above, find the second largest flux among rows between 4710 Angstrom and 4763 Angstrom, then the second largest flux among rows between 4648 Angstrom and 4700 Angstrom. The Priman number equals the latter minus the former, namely -1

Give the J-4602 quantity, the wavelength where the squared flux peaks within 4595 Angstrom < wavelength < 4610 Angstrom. 4608.55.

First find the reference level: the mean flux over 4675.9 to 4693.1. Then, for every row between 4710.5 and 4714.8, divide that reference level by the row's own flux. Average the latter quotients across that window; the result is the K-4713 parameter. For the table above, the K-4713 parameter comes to 0.93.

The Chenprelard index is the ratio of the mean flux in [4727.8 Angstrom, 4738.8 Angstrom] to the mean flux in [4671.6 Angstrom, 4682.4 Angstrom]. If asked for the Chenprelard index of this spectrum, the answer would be 0.93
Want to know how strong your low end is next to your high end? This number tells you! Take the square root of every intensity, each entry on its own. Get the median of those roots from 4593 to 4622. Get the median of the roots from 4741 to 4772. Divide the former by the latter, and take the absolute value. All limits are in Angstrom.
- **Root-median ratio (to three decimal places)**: 0.977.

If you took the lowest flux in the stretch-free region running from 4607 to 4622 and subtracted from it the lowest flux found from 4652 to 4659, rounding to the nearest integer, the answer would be 2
